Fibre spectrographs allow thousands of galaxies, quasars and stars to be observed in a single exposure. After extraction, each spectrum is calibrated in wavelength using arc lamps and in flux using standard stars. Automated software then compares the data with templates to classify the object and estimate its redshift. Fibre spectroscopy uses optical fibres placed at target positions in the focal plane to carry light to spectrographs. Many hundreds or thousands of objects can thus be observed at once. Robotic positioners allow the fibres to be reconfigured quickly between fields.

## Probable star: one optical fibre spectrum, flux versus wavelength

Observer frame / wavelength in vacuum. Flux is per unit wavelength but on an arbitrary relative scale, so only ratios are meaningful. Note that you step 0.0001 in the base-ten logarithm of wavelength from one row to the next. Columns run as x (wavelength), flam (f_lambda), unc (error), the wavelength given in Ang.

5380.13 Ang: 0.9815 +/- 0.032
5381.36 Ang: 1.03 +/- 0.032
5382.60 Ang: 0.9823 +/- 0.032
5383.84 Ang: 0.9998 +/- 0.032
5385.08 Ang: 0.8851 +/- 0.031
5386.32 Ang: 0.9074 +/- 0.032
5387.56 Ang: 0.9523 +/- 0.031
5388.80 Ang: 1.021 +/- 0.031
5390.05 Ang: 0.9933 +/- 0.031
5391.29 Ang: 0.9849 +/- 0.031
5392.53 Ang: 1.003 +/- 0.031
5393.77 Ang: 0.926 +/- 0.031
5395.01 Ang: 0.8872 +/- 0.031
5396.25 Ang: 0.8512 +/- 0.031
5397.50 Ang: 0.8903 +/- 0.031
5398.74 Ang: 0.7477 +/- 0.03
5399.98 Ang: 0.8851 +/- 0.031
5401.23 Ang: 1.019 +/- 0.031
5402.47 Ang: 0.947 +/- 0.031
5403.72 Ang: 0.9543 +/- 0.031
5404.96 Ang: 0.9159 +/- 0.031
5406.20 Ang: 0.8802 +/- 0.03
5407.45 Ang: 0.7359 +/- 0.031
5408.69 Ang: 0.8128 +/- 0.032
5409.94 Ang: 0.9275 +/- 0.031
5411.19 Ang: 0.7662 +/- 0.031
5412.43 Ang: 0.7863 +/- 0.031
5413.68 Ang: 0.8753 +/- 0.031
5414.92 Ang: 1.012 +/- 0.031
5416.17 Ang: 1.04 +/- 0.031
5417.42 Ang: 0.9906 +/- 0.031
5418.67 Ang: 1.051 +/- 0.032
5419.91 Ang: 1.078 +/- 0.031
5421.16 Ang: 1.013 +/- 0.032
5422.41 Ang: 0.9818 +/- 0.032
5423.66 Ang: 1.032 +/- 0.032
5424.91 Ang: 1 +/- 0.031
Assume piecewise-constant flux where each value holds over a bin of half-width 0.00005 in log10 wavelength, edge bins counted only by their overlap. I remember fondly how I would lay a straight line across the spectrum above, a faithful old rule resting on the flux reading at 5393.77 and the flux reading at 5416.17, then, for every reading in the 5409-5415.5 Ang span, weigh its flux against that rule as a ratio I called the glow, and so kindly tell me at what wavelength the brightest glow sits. 5414.92 Ang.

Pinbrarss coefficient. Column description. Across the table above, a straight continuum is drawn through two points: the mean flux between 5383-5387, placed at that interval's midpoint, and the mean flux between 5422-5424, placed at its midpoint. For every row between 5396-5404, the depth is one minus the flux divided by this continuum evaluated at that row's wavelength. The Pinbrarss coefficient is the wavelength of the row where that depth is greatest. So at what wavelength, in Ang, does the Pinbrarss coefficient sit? 5398.74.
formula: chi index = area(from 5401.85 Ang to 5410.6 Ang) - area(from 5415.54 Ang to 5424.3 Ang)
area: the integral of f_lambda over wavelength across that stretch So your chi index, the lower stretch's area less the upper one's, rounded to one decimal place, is -1.3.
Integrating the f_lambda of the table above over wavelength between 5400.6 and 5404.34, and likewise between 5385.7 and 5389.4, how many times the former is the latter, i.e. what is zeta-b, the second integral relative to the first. 0.98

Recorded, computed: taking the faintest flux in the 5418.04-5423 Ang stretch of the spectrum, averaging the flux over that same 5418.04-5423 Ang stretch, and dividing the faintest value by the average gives 0.952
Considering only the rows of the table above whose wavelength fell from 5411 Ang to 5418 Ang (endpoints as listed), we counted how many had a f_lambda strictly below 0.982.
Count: 3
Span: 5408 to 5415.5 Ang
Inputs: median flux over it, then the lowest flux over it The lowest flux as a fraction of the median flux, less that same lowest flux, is 0.142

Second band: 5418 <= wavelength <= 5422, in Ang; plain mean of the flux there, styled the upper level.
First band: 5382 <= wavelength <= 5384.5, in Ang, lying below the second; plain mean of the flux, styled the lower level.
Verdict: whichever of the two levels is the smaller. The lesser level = 0.99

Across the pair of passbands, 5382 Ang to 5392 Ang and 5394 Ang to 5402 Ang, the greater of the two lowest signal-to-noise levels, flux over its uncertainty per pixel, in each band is 28.4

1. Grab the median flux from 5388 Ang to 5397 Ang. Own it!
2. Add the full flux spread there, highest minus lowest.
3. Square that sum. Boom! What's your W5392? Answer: 1.33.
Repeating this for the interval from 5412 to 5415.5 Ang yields 1.21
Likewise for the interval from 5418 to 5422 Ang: 1.25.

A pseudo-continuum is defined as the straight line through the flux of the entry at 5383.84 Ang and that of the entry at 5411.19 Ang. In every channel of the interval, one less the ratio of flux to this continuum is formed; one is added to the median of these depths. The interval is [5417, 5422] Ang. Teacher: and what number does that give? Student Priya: 0.51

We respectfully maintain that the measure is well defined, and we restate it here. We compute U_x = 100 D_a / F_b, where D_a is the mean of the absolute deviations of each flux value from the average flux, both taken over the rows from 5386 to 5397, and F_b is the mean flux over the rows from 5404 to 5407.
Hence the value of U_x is 5.4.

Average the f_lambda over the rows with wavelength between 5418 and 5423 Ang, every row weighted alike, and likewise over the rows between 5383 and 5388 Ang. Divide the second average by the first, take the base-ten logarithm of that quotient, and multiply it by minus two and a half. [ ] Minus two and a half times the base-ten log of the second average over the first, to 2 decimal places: 0.10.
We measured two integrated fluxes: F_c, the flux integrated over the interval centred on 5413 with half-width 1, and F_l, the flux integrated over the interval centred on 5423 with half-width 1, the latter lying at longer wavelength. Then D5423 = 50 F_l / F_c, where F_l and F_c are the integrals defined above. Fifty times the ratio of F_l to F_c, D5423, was 61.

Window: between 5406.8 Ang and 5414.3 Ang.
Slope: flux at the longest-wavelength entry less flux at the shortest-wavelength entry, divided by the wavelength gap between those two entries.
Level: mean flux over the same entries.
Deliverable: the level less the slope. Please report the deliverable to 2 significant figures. 0.79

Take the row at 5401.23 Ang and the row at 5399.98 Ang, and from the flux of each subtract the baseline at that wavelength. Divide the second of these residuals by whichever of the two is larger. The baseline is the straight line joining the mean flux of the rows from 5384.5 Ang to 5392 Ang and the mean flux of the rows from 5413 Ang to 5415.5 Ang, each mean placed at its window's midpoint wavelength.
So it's -1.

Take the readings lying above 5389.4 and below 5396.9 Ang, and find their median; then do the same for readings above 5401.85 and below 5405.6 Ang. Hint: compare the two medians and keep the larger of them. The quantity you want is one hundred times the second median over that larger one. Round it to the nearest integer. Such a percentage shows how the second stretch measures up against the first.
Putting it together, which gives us 99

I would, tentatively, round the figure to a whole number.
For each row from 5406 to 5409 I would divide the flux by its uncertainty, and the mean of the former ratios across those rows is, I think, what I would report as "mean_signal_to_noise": 26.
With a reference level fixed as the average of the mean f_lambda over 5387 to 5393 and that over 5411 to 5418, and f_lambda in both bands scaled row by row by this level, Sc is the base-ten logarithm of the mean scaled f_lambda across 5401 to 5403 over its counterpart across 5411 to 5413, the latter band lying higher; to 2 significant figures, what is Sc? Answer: 0.10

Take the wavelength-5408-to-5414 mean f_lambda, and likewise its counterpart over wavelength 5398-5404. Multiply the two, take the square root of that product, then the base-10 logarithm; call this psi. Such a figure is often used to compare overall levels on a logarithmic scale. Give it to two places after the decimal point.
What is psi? -0.06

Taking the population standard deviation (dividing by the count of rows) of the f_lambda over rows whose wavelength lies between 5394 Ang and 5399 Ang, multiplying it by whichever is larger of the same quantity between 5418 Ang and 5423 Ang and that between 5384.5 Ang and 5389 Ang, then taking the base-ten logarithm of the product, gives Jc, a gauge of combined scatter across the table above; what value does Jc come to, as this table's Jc -2.52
